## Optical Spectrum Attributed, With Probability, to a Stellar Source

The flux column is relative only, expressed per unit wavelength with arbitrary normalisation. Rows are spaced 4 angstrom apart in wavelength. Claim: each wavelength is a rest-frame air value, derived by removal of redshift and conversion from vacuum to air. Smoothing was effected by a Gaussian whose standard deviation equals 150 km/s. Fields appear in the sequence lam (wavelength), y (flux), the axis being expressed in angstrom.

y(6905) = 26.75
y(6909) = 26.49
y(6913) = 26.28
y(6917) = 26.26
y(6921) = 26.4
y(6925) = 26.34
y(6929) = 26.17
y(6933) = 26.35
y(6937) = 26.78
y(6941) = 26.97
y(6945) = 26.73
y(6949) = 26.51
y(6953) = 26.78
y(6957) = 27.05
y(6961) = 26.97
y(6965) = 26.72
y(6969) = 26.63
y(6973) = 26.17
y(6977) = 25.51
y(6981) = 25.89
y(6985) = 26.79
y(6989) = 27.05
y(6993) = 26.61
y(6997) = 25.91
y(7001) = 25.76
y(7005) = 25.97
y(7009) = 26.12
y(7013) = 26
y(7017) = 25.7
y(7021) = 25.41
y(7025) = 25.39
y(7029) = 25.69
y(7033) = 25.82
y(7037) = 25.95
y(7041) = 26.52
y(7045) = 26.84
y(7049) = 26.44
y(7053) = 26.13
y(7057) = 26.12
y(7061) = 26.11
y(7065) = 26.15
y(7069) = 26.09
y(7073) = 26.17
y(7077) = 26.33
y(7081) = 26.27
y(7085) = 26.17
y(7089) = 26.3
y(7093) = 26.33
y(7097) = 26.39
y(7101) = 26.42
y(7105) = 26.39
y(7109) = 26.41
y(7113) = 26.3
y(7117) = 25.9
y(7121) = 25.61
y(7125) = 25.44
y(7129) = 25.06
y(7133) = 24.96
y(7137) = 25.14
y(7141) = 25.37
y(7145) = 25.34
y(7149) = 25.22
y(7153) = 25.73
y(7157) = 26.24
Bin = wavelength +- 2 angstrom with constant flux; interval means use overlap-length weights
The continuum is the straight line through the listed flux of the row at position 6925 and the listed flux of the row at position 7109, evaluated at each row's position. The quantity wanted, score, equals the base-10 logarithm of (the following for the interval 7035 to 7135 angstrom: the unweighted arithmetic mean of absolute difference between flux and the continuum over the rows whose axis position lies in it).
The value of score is -0.47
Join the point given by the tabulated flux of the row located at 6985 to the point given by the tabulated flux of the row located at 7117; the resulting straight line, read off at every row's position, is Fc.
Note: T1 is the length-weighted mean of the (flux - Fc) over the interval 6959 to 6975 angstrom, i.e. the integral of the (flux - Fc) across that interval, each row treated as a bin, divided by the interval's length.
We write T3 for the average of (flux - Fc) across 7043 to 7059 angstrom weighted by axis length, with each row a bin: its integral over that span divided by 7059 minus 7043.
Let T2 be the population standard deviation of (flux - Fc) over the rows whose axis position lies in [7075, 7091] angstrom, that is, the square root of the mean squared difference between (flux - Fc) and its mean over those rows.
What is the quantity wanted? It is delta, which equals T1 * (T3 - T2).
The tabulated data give 0.01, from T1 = -0.3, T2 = 0.1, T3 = 0.04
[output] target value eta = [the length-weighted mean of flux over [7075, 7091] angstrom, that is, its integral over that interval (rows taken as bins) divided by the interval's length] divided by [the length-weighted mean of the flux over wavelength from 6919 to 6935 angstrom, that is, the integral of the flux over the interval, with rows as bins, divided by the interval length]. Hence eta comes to 1.00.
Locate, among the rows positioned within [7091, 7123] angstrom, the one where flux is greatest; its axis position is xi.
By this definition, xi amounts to 7101 angstrom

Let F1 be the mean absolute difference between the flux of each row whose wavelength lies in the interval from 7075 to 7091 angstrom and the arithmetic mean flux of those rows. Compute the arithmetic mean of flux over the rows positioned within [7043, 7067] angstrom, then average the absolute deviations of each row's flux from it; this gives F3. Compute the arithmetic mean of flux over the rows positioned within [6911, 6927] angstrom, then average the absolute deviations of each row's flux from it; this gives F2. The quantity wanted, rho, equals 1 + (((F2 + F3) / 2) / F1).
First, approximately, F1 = 0.0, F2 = 0.05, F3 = 0.23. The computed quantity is 3.8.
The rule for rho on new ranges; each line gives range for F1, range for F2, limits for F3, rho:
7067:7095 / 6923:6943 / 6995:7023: 3.9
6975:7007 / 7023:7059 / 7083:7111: 1.4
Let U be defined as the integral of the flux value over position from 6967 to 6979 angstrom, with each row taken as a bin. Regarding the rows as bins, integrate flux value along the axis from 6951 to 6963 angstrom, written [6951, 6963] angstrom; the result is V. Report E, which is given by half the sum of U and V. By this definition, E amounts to 318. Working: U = 313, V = 323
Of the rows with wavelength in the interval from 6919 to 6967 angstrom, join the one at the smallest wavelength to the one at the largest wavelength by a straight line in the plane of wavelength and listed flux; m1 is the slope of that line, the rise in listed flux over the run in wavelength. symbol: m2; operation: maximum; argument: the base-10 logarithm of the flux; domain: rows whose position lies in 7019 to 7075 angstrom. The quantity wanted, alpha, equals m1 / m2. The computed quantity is 0.005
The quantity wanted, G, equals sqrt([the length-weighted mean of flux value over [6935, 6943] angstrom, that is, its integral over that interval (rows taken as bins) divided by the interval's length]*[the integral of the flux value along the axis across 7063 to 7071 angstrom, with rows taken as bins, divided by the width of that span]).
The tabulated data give 26.5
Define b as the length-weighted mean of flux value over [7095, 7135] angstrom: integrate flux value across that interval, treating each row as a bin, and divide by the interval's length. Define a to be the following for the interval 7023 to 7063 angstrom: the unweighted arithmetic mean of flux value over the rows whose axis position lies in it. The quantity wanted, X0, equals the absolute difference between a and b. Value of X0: 0.2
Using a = 26.1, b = 25.9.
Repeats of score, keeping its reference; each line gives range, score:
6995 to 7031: -0.22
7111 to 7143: -0.02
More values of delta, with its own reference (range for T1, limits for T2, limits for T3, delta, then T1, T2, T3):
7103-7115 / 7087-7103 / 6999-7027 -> -0.38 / 0.4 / 0.1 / -0.84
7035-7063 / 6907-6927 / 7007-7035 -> 0.05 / -0.1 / 0.1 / -0.81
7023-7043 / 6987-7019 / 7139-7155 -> 0.40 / -0.6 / 0.4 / -0.28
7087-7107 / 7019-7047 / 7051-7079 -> -0.22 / 0.3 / 0.6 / -0.09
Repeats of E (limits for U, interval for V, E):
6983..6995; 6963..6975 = 320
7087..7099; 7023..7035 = 312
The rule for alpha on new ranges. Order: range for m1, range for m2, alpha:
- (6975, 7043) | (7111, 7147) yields 0.011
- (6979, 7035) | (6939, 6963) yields -0.001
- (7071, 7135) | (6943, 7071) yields -0.014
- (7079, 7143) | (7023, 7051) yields -0.010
